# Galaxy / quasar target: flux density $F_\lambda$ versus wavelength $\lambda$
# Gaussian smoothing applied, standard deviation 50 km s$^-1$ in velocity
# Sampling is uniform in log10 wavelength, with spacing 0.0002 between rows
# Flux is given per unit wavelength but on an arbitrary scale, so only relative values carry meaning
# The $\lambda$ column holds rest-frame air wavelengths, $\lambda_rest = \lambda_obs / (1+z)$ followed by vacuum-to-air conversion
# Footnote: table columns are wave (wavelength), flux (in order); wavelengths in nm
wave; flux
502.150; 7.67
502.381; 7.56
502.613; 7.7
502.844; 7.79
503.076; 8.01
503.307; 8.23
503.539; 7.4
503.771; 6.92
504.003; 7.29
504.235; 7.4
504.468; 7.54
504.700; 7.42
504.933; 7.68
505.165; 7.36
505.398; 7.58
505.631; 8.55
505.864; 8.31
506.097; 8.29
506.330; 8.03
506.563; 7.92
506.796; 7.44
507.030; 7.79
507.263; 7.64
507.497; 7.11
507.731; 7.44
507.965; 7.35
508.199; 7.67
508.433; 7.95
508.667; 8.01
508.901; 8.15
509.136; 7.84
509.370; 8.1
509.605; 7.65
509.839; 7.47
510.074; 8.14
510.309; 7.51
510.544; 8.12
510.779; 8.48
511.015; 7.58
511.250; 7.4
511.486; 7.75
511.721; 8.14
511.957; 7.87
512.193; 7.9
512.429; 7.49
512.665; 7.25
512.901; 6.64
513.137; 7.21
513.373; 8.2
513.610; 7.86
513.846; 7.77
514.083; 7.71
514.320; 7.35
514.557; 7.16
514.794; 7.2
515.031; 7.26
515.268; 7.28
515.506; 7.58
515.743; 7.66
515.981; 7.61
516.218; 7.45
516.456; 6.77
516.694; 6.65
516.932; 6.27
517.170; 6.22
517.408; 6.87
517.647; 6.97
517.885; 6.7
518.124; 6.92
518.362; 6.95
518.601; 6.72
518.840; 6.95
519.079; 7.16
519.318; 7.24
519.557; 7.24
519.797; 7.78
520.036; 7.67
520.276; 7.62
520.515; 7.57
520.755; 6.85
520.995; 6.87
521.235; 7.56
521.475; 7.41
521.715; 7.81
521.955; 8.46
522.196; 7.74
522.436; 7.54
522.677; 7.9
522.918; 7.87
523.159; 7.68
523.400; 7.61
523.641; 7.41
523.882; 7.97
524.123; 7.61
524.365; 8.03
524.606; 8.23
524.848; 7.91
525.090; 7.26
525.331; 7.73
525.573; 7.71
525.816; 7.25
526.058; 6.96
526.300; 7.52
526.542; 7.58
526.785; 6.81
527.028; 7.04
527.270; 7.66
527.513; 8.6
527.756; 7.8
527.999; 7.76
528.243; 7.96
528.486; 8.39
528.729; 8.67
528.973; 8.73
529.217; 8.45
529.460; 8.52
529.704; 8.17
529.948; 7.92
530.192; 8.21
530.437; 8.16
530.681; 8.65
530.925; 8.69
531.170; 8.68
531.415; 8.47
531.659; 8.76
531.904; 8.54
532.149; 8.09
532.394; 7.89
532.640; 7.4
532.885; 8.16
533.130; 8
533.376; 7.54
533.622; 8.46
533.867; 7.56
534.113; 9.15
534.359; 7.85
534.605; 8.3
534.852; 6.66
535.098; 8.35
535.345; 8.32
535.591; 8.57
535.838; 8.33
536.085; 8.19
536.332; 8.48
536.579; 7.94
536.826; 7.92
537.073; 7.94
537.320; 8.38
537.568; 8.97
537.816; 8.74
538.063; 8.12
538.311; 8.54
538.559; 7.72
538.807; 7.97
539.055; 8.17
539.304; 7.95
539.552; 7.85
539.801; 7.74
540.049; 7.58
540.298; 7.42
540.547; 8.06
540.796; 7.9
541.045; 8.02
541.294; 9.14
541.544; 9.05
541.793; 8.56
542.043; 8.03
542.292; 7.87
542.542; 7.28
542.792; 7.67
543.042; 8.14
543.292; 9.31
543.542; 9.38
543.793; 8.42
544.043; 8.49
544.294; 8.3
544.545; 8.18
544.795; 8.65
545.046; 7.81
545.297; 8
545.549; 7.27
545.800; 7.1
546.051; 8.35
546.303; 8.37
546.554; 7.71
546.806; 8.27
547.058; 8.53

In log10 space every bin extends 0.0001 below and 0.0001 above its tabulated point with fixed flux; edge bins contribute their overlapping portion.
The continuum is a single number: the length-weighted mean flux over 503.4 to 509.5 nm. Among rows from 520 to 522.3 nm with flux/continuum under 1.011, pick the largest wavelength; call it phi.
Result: 522.196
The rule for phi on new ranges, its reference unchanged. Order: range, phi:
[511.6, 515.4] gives 515.268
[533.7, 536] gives 534.852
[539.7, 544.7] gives 542.792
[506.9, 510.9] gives 510.309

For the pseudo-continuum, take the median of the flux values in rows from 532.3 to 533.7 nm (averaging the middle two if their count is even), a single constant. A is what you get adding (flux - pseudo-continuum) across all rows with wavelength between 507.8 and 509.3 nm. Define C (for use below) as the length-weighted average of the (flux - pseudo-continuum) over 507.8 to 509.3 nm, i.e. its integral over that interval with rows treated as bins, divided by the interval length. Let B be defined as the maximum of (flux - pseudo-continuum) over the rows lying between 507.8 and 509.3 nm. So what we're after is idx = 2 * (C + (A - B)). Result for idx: -2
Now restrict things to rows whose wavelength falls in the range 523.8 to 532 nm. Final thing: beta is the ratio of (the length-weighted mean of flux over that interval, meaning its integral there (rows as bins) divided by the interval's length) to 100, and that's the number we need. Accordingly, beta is 0.080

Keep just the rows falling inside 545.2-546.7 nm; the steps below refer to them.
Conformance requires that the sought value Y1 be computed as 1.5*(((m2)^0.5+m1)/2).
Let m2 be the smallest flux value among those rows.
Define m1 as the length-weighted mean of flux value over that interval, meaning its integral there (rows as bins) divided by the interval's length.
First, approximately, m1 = 7.8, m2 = 7.1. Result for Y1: 7.85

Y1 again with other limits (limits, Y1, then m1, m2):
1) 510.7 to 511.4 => 7.87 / 7.8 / 7.4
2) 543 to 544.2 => 8.72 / 8.8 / 8.14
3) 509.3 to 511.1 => 7.96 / 7.9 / 7.47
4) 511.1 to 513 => 7.61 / 7.6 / 6.64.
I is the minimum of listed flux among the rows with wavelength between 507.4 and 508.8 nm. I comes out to 7.11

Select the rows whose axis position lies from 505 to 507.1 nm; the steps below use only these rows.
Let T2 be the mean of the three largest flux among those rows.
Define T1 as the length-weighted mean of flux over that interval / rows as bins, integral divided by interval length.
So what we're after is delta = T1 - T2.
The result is -0.47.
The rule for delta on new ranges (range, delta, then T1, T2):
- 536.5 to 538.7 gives -0.49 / 8.3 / 8.75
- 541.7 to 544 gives -0.78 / 8.3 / 9.08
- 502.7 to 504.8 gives -0.45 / 7.6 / 8.01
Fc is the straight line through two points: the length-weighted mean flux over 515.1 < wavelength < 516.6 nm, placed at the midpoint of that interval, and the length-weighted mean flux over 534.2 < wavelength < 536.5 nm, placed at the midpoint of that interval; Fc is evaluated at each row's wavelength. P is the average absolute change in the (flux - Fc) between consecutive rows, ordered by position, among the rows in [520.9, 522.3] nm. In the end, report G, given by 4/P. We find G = 8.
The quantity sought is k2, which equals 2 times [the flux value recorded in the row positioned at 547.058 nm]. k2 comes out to 17.1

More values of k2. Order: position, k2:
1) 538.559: 15.4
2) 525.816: 14.5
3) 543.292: 18.6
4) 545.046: 15.6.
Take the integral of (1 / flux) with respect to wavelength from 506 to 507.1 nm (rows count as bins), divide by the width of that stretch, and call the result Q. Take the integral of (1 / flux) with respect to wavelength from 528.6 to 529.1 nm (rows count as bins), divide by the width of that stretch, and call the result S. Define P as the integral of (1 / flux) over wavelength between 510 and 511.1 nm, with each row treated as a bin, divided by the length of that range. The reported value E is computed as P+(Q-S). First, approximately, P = 0.126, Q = 0.127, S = 0.115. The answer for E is 0.138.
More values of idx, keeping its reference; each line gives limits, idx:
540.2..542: 3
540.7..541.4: 1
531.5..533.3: 1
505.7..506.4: 1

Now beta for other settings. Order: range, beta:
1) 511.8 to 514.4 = 0.076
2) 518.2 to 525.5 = 0.075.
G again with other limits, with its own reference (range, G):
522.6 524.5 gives 15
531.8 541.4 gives 8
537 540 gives 11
